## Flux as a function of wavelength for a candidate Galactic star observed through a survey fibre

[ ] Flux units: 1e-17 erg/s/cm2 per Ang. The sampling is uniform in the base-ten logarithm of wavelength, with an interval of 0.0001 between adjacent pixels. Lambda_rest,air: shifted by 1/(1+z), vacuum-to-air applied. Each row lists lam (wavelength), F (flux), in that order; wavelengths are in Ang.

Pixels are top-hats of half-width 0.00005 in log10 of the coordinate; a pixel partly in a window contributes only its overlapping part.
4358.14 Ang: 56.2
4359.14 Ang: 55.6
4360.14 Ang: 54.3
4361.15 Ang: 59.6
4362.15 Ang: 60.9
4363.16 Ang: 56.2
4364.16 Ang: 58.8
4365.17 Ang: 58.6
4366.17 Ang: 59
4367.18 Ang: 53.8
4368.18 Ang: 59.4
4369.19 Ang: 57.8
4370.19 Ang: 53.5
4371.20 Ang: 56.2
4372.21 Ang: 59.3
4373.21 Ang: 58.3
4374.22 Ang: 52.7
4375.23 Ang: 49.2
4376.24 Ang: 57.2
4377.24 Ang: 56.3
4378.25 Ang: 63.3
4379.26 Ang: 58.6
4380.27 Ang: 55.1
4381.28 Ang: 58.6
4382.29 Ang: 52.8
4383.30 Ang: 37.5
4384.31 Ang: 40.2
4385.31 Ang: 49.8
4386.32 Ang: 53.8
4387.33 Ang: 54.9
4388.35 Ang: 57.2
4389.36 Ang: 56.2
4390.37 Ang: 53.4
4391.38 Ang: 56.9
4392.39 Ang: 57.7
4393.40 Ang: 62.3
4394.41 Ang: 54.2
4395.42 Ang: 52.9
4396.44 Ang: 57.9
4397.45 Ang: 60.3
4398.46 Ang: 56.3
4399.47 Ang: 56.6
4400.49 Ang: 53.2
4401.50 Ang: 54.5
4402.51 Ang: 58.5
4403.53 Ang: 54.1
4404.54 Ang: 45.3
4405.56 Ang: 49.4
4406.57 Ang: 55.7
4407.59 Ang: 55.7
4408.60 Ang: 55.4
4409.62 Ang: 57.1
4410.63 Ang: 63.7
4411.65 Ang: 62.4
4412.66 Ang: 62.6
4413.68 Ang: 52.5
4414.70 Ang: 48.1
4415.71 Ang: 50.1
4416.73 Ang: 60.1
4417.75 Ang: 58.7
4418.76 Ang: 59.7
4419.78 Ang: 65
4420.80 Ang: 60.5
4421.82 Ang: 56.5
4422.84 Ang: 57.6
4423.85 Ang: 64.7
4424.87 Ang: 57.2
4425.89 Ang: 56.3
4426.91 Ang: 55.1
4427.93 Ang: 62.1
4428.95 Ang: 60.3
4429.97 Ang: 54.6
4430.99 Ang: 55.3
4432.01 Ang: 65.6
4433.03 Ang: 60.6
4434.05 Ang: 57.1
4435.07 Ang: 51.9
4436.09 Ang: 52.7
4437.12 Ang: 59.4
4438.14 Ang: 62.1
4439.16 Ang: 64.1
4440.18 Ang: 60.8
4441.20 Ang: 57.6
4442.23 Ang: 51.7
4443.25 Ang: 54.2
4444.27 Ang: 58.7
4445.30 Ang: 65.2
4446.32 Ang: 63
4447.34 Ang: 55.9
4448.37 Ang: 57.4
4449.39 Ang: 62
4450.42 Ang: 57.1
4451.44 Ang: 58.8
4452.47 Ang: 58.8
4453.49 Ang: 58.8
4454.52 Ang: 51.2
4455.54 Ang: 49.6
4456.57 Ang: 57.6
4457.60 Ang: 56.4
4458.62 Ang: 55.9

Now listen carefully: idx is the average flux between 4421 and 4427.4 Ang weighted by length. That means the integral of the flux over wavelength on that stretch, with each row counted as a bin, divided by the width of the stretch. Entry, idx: 58.0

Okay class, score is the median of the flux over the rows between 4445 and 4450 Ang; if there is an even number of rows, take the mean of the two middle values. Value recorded 62.0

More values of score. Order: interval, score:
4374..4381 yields 56.3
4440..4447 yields 58.7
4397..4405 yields 55.4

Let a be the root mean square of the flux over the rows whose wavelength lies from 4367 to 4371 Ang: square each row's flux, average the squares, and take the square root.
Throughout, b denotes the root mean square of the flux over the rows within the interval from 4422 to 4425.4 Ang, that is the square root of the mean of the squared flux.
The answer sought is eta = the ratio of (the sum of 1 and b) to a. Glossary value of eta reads 1.08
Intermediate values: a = 56.2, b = 59.9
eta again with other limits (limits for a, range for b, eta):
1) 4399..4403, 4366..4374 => 1.04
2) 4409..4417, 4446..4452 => 1.05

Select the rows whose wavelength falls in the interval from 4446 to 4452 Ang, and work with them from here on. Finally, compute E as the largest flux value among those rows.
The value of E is 63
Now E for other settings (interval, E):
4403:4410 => 57.1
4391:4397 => 62.3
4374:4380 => 63.3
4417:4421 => 65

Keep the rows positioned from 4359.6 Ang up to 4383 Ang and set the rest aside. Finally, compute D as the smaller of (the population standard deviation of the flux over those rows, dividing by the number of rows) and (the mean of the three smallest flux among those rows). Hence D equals 3.11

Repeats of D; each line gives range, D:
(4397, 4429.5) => 4.65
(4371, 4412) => 5.24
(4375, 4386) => 7.56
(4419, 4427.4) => 3.62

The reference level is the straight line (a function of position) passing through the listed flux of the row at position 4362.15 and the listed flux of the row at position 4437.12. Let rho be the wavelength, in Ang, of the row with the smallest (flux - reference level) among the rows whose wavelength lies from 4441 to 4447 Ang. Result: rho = 4442.23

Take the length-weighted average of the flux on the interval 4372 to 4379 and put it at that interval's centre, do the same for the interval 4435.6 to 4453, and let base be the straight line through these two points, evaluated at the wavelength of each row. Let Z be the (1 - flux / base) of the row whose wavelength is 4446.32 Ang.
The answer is -0.070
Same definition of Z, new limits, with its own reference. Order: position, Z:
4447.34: 0.051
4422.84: 0.009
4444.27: 0.002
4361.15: -0.062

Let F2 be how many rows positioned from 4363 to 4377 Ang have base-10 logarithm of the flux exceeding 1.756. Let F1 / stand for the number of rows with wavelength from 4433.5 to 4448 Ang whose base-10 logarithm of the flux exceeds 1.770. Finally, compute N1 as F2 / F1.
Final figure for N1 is 1.3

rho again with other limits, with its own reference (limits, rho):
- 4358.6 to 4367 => 4360.14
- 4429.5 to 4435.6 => 4435.07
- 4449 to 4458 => 4455.54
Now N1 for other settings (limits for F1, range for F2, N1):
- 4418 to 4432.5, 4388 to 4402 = 0.7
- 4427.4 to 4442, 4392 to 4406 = 0.6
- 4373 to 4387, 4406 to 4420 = 8.0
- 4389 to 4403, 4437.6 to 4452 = 5.5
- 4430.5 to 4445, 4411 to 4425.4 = 1.7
